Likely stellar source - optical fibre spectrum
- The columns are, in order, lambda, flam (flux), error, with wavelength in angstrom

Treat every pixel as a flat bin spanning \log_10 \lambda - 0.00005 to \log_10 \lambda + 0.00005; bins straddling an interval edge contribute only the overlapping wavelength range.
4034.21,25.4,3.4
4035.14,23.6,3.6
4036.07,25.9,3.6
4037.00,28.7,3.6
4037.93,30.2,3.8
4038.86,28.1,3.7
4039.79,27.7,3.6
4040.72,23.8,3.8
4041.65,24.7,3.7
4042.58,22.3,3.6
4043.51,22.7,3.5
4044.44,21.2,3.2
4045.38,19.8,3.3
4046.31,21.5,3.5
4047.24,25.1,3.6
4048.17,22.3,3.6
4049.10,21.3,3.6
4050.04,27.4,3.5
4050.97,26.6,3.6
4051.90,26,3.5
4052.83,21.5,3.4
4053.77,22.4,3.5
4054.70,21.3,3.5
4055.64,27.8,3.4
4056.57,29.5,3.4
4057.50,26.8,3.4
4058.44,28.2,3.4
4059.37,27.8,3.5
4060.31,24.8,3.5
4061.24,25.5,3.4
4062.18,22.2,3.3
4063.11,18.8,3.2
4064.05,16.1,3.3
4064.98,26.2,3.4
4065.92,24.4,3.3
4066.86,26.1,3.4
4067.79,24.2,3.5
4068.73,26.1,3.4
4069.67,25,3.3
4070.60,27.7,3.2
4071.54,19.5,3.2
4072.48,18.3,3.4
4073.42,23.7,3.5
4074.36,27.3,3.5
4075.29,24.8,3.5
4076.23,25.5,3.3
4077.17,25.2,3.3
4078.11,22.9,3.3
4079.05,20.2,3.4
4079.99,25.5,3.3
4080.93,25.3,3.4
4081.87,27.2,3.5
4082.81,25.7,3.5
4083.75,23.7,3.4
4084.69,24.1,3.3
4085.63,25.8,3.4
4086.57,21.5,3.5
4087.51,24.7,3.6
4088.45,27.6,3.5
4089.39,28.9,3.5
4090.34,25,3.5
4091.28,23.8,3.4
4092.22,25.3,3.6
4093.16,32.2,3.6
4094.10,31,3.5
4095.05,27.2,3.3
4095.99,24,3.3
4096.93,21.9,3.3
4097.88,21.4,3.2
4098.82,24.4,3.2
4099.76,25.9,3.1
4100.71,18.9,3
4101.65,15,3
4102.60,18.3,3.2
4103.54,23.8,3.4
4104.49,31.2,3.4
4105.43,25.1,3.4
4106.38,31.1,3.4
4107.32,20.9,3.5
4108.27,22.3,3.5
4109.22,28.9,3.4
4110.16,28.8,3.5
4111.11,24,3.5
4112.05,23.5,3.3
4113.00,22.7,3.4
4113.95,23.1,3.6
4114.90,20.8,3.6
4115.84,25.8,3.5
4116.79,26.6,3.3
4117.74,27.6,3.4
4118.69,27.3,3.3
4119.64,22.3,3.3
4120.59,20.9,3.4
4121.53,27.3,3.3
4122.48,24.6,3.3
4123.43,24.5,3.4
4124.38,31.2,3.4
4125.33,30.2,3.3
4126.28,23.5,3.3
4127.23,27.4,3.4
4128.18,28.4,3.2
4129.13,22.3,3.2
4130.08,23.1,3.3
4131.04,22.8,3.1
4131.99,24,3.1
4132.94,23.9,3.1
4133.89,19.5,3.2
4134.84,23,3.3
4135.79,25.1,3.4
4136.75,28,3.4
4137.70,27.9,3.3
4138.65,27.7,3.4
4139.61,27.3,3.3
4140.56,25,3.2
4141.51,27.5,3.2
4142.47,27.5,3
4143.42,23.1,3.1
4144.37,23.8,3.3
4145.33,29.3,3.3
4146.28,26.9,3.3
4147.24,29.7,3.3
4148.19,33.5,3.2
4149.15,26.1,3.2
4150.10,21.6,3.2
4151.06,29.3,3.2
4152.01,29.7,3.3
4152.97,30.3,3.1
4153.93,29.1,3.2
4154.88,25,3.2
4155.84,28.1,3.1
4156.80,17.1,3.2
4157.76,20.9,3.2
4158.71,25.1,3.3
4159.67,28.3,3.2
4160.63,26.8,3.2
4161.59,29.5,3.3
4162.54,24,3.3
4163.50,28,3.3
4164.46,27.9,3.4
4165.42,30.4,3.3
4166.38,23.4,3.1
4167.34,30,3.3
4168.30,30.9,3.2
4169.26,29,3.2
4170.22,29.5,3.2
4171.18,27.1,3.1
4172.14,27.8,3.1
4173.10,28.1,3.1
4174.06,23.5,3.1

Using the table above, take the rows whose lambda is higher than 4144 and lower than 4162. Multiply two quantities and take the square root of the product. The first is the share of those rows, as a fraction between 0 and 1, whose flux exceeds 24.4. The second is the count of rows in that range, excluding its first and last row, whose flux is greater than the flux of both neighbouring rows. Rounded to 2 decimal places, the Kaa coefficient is 1.99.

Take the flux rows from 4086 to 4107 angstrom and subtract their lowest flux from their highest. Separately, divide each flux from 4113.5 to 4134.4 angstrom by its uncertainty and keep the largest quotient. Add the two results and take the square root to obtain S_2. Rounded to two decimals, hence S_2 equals 5.14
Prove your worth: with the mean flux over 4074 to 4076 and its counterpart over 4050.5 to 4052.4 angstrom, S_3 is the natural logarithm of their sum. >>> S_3 3.96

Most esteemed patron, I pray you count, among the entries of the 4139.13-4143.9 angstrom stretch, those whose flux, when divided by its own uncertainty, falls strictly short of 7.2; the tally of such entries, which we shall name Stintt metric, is 0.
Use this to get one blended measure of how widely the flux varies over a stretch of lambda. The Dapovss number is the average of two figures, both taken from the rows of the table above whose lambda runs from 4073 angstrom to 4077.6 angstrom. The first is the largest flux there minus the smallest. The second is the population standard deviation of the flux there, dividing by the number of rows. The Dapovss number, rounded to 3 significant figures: 2.39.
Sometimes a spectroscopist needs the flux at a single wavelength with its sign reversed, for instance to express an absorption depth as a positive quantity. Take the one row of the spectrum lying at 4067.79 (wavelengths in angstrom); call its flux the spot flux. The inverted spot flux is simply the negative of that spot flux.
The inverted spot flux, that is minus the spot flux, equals -24.2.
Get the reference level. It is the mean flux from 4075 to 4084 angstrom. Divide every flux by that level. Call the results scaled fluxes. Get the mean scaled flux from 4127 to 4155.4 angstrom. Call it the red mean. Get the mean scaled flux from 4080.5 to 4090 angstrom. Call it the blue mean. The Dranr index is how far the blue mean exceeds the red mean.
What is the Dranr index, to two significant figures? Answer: -0.033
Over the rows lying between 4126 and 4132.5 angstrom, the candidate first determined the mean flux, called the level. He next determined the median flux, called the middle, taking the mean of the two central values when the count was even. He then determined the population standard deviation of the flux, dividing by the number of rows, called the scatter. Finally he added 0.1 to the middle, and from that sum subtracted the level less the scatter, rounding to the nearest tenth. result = 1.3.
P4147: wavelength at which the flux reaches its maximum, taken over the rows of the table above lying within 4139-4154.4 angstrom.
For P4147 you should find 4148.19 angstrom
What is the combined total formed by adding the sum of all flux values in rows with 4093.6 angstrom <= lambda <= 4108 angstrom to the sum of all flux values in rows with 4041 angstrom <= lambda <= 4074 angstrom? 1195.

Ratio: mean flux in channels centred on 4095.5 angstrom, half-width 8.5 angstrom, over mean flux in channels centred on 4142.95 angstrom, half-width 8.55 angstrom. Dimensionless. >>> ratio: 0.911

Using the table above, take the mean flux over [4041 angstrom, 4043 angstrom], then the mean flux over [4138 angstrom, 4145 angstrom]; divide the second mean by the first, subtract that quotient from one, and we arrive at -0.11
